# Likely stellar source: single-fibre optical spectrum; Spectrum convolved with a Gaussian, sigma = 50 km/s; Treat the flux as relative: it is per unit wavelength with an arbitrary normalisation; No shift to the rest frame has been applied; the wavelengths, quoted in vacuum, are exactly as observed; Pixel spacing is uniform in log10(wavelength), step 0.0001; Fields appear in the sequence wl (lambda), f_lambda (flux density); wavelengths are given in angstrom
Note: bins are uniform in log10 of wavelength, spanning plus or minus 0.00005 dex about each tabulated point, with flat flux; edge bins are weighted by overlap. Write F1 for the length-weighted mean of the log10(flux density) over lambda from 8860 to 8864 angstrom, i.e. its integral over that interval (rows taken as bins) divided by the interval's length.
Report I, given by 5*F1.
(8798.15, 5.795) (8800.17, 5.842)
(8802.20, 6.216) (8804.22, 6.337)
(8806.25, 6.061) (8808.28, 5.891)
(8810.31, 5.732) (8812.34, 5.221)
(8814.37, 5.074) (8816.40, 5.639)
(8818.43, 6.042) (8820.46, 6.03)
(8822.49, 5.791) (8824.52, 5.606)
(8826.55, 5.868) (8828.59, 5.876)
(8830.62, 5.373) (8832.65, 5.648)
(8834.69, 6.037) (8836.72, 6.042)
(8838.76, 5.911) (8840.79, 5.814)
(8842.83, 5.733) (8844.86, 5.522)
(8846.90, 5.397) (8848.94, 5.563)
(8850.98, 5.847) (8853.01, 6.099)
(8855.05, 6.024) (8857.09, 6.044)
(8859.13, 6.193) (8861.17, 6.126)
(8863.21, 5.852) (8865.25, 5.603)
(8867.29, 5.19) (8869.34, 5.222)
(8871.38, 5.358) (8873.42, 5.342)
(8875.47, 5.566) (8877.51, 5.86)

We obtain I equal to 3.89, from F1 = 0.779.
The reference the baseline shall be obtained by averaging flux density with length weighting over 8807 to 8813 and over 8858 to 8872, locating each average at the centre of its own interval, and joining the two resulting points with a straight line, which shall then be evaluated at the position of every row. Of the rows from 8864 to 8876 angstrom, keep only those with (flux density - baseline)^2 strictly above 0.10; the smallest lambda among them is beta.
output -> 8867.29 angstrom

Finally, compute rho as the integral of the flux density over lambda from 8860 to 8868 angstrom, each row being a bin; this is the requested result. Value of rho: 46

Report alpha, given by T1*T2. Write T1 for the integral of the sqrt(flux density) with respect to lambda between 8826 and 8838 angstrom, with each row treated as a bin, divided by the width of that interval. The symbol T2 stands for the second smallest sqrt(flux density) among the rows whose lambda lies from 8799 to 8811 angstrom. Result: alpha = 5.82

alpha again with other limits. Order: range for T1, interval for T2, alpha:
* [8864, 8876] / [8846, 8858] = 5.47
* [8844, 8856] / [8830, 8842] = 5.69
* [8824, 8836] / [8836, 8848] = 5.63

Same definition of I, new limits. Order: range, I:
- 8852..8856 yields 3.91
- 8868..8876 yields 3.64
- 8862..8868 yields 3.73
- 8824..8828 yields 3.80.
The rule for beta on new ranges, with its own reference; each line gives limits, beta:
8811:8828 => 8812.34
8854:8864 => 8855.05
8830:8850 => 8834.69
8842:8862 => 8853.01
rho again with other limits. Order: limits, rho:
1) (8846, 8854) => 46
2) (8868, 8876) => 43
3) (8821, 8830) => 52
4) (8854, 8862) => 49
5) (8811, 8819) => 44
